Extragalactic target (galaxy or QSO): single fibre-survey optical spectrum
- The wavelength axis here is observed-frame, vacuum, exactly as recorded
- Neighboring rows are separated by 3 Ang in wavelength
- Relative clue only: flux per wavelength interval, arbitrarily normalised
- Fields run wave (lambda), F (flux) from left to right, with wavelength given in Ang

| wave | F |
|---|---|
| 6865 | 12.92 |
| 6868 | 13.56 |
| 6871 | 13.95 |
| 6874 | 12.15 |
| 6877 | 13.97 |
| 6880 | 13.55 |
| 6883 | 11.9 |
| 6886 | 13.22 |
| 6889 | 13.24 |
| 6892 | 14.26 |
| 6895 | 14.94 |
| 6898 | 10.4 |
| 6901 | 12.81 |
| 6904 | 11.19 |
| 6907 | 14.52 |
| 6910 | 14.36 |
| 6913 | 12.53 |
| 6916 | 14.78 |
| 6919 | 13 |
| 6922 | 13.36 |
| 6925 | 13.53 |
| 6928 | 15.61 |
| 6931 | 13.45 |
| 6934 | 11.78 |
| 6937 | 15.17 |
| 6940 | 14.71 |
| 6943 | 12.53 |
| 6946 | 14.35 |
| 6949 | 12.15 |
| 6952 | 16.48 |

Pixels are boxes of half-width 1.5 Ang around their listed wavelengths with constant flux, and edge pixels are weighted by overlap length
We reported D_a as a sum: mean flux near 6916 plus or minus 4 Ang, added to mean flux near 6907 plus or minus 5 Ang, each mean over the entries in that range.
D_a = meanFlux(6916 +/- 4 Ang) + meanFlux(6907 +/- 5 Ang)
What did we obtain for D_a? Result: 26.8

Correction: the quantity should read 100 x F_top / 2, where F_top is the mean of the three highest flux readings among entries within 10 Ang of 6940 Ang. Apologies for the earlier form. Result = 737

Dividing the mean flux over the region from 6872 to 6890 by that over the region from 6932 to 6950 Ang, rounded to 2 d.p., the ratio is 0.97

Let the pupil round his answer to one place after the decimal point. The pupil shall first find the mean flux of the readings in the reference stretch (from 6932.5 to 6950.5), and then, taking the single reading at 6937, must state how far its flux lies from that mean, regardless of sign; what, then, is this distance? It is 1.7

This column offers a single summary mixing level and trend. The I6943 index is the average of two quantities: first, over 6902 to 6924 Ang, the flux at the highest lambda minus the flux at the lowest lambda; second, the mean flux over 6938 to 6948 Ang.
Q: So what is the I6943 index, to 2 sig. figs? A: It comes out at 8.0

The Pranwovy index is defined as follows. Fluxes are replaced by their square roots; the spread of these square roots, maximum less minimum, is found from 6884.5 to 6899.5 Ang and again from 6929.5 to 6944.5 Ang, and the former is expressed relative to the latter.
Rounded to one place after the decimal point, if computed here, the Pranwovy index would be 1.4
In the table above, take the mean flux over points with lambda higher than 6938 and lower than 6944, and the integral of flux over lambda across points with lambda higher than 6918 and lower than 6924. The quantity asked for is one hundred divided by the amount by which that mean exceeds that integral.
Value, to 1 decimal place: -1.5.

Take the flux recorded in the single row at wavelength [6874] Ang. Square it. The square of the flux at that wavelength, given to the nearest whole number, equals 148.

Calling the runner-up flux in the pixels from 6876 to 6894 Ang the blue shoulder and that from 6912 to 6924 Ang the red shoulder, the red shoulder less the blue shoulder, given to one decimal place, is -0.6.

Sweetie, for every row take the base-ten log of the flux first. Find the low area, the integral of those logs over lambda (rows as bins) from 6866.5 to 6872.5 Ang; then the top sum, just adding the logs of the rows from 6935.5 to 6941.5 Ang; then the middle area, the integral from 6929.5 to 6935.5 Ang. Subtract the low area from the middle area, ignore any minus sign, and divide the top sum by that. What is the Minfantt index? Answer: 10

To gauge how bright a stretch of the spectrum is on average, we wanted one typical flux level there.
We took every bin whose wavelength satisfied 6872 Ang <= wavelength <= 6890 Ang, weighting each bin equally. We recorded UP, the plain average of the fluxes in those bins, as 13.0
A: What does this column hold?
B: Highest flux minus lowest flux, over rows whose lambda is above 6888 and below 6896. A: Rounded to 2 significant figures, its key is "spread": 1.7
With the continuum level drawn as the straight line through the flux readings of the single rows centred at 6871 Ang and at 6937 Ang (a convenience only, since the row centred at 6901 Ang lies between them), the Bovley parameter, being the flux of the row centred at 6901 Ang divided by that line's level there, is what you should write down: 0.88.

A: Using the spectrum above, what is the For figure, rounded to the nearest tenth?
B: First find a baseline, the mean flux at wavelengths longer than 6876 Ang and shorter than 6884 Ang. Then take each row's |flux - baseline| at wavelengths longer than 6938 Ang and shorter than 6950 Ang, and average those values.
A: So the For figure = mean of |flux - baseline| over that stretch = 1.1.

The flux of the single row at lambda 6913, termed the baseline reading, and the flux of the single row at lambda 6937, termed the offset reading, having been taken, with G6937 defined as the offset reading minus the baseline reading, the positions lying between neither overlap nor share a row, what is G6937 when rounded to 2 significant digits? 2.6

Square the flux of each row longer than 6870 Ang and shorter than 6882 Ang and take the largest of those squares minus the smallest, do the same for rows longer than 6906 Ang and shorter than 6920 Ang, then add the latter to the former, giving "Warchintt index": 109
